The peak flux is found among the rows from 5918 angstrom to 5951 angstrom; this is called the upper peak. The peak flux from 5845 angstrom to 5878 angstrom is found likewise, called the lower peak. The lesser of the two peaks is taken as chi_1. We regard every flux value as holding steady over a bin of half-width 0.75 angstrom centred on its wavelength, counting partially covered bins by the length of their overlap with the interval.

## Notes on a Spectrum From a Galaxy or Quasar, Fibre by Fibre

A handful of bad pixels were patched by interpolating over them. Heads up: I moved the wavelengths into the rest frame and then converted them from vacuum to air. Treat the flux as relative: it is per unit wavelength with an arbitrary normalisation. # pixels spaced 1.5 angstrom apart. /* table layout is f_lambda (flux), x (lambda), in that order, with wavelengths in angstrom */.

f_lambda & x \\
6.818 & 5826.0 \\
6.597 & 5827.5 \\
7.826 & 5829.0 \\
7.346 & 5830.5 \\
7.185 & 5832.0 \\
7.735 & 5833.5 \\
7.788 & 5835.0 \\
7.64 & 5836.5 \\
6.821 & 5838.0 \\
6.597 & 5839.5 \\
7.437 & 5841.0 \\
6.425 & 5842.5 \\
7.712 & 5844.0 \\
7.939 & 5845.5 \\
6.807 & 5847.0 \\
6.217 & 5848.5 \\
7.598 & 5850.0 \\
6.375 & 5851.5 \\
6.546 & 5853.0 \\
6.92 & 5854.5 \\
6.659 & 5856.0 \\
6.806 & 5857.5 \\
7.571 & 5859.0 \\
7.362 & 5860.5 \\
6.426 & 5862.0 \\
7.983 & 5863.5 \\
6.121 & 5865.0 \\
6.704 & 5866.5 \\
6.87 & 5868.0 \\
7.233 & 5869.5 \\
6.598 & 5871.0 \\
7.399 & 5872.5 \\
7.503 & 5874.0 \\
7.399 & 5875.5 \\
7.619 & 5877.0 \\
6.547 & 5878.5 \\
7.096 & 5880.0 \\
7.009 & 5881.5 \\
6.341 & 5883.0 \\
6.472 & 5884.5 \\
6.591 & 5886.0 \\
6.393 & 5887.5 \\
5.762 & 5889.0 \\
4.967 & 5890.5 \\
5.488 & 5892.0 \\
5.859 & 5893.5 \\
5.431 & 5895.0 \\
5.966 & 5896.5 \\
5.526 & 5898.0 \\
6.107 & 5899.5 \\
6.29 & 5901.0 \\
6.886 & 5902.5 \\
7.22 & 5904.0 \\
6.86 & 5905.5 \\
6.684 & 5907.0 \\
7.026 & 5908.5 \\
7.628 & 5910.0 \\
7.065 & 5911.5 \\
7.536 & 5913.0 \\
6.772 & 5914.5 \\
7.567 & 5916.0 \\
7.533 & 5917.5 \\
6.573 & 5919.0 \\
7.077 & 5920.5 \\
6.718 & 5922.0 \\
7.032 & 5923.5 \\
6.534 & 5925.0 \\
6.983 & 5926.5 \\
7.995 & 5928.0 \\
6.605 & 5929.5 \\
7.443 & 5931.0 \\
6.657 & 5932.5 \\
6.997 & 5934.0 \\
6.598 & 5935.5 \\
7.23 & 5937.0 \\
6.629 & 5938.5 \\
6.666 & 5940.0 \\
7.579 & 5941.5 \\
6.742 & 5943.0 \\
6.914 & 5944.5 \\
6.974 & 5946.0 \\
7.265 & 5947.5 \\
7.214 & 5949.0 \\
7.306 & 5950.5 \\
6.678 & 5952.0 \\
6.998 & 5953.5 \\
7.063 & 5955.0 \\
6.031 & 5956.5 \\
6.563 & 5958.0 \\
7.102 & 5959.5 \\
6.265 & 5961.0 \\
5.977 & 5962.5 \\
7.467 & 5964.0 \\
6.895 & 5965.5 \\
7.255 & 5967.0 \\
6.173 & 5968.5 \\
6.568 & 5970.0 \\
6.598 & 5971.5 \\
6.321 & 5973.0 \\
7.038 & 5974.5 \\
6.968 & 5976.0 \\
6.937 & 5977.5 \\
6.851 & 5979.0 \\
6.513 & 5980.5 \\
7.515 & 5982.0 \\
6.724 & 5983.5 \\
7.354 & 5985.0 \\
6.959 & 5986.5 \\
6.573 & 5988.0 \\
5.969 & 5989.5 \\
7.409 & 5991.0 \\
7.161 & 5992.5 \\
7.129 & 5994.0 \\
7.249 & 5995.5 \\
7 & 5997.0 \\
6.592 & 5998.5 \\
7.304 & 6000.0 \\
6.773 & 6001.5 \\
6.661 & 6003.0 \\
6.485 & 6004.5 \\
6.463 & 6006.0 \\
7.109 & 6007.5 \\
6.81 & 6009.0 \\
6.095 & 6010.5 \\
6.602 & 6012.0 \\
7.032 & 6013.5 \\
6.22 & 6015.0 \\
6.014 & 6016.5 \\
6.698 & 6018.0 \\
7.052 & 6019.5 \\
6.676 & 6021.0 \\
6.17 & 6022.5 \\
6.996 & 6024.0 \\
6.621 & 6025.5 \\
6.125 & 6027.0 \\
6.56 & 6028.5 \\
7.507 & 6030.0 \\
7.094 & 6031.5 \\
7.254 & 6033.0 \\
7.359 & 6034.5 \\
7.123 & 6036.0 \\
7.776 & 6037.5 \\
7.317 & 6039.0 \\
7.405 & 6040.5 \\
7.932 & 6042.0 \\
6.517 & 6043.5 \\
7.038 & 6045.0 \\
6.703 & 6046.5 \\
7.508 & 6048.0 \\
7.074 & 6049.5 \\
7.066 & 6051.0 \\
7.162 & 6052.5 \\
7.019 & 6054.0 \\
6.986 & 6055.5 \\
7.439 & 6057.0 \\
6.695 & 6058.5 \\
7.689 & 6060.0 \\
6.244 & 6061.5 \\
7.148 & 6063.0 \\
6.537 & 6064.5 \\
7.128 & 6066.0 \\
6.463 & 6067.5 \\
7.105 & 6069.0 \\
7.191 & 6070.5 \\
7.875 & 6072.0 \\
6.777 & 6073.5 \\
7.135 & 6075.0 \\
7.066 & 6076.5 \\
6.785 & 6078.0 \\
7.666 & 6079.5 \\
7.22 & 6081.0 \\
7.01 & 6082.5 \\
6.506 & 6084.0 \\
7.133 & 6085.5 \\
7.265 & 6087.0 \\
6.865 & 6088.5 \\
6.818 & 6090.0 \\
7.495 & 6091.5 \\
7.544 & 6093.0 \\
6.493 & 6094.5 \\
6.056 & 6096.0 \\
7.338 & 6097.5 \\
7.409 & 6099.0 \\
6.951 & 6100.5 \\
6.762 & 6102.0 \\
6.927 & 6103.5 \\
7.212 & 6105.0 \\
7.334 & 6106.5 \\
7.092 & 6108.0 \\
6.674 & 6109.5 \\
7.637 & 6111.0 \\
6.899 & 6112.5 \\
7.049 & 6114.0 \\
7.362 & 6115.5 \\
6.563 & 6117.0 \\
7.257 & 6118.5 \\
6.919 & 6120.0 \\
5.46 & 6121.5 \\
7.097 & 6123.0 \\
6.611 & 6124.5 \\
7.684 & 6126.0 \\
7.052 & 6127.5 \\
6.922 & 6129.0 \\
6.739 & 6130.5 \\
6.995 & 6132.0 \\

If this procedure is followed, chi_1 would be 7.98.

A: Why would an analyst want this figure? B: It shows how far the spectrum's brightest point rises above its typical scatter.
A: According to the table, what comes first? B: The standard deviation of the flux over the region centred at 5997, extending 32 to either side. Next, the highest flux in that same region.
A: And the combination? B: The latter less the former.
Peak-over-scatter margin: 7.12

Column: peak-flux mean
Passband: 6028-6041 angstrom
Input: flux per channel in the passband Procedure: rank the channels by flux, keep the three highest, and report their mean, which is 7.56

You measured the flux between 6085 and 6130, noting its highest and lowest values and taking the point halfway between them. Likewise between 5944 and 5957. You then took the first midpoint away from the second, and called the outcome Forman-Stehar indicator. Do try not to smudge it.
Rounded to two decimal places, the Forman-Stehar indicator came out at 0.10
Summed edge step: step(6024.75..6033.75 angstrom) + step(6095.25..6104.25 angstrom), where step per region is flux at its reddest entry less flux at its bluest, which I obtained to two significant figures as 1.5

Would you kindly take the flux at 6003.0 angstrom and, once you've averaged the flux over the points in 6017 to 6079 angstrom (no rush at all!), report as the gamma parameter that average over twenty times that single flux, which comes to 0.053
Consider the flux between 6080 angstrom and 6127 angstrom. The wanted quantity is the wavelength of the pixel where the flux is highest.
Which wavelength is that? 6126.0 angstrom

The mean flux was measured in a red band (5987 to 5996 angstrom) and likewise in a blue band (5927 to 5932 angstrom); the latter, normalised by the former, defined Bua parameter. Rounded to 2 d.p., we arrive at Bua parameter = 1.06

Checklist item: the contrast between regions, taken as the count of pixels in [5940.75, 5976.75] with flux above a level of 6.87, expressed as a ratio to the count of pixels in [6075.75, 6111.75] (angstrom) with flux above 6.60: 0.67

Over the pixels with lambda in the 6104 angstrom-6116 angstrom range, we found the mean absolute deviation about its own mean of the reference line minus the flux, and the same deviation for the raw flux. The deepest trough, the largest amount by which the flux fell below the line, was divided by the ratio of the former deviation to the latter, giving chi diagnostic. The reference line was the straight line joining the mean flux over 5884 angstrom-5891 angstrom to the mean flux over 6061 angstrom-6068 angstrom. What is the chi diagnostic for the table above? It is 0.2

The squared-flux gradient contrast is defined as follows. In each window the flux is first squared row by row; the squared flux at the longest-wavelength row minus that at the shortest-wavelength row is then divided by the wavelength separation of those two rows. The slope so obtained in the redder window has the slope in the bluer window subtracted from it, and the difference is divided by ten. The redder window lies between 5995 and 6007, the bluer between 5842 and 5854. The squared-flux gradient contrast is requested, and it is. -0.12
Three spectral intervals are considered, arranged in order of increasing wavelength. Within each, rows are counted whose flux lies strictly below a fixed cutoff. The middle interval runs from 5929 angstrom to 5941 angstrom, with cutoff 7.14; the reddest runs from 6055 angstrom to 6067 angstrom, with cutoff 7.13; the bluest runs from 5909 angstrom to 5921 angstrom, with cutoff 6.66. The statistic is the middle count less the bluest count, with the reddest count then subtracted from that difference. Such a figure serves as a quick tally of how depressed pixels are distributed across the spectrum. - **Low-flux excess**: 0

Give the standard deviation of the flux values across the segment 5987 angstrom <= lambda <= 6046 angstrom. 0.48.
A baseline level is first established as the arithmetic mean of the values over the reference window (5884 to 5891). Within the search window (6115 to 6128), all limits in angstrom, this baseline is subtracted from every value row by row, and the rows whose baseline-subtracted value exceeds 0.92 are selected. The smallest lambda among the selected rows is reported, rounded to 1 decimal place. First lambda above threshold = 6115.5 angstrom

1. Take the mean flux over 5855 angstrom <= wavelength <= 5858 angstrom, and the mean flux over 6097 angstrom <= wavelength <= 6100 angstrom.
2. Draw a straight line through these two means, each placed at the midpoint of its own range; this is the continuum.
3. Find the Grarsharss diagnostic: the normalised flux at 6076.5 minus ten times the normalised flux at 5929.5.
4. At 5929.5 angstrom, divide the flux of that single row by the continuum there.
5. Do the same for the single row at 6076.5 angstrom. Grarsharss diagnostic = -8.6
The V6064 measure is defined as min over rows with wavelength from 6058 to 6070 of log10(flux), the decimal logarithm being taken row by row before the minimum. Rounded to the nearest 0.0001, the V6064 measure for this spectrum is 0.7955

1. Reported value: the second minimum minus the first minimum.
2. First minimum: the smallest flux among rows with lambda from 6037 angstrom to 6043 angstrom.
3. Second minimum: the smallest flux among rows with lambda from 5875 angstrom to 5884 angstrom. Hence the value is -1.0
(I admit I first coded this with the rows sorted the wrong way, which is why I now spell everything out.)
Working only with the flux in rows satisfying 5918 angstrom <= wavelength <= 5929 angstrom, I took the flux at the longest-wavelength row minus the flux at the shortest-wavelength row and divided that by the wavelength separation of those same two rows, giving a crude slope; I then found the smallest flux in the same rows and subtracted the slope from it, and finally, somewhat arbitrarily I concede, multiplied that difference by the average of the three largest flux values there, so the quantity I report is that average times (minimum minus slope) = 47.0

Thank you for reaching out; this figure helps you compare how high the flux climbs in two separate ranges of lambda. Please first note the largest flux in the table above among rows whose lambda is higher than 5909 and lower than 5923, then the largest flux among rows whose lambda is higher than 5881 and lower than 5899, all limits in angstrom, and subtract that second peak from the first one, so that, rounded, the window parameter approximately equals 0.62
